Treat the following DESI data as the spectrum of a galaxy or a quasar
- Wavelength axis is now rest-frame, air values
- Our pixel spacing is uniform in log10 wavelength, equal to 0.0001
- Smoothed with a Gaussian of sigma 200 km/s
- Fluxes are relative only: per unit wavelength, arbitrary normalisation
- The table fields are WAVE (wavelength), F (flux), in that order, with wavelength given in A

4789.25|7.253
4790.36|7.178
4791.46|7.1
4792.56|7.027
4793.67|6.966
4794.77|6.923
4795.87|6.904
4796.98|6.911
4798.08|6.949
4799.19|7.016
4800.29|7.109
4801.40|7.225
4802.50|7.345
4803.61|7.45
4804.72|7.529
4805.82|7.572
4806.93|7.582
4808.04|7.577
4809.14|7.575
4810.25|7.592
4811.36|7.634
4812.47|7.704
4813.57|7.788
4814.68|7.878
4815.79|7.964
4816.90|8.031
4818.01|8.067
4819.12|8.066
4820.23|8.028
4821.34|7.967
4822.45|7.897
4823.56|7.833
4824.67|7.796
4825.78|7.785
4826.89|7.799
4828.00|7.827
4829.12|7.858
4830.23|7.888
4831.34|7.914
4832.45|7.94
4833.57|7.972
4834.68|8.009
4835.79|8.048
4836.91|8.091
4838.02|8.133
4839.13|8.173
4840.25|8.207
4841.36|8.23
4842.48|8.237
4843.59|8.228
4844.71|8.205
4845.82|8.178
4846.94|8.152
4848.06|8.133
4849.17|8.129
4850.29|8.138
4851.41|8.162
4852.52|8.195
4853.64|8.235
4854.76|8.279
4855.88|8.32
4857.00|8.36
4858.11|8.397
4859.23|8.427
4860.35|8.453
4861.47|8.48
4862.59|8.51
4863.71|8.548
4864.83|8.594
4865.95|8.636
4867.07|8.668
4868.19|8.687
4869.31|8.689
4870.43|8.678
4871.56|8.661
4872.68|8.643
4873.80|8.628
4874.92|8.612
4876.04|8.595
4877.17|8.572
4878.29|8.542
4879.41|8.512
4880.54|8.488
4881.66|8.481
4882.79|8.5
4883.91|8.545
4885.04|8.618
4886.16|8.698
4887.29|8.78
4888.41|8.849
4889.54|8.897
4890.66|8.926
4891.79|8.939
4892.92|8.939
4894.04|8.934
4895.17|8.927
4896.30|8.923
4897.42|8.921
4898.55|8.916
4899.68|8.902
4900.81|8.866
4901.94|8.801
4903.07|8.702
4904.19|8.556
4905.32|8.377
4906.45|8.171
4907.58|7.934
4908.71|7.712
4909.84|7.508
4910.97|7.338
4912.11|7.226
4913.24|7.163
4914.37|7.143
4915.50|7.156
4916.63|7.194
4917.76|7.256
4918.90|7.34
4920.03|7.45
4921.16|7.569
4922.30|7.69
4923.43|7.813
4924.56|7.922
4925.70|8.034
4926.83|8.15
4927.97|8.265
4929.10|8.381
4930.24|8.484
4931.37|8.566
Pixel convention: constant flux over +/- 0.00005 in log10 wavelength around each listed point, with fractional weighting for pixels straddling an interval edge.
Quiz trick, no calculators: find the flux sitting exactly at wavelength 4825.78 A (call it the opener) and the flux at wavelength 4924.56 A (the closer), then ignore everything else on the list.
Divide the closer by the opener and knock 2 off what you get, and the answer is -0.98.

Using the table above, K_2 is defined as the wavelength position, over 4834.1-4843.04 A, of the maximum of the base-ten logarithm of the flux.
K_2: 4842.48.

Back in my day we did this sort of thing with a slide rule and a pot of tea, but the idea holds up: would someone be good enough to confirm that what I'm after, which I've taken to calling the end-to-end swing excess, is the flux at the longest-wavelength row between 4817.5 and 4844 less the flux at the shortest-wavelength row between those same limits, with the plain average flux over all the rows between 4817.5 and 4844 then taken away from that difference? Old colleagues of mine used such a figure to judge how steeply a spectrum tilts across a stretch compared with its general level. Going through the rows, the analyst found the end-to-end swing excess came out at -7.8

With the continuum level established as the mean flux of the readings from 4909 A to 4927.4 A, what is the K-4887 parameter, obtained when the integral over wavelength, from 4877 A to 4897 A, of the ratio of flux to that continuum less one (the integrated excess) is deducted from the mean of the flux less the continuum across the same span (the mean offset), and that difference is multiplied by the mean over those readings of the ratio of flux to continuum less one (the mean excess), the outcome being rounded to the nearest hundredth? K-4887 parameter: -0.34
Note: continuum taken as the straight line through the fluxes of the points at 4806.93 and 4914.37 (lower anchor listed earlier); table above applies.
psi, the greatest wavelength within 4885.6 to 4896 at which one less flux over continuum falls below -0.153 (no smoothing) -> 4895.17 A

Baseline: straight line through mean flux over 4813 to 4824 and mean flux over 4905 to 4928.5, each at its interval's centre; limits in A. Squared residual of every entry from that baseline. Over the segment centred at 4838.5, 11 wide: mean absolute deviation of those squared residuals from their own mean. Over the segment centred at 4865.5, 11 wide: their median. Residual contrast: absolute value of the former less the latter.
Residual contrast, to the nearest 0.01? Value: 0.62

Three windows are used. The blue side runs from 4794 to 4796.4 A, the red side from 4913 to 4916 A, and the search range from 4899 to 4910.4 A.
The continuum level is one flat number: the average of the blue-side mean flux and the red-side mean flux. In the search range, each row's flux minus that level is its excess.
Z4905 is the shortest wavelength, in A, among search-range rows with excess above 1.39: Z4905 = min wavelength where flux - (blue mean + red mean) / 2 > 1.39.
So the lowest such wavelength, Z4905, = 4899.68 A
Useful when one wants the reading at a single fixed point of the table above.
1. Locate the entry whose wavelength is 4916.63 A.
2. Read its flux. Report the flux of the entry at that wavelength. 7.194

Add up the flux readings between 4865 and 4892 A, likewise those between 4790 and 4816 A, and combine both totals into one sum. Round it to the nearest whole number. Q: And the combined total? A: 384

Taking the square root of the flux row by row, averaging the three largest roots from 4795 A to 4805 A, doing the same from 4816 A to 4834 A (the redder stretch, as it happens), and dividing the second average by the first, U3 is 1.04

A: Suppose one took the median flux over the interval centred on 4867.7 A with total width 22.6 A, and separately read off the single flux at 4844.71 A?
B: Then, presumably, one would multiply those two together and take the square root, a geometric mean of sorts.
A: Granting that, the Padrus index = 8.40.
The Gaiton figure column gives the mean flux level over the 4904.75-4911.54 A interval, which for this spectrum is 7.8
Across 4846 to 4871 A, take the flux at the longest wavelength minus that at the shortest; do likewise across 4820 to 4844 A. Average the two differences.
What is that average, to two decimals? 0.36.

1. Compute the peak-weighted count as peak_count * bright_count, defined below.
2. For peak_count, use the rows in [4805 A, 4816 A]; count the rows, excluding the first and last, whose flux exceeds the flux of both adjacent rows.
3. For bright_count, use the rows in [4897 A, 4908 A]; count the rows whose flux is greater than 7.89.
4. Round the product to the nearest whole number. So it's 10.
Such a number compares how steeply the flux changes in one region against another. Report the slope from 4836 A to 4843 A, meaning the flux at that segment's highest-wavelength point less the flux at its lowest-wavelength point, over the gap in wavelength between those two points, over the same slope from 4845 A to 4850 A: -1.8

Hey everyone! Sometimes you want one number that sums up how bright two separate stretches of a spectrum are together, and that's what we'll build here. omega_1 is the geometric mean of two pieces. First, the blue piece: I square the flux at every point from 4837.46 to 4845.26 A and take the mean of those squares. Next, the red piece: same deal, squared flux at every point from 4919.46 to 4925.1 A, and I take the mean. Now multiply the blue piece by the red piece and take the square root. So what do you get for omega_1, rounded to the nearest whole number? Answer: 63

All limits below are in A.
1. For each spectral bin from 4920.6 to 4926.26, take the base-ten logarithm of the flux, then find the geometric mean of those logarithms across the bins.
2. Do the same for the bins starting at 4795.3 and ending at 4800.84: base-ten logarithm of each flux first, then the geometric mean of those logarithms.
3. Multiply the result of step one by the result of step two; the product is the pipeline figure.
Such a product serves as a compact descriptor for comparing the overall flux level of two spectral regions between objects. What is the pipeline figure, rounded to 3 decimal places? 0.753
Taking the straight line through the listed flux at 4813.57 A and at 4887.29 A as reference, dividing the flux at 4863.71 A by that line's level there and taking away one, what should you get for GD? 0.010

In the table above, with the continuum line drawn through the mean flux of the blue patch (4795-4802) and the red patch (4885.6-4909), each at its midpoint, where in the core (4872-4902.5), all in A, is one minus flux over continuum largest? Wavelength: 4901.94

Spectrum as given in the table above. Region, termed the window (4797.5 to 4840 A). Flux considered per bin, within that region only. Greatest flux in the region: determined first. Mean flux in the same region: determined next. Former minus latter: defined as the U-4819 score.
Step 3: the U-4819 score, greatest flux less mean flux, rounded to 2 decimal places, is 0.42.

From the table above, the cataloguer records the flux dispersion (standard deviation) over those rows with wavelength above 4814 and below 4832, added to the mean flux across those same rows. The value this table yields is 8.01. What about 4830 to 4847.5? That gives 8.22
